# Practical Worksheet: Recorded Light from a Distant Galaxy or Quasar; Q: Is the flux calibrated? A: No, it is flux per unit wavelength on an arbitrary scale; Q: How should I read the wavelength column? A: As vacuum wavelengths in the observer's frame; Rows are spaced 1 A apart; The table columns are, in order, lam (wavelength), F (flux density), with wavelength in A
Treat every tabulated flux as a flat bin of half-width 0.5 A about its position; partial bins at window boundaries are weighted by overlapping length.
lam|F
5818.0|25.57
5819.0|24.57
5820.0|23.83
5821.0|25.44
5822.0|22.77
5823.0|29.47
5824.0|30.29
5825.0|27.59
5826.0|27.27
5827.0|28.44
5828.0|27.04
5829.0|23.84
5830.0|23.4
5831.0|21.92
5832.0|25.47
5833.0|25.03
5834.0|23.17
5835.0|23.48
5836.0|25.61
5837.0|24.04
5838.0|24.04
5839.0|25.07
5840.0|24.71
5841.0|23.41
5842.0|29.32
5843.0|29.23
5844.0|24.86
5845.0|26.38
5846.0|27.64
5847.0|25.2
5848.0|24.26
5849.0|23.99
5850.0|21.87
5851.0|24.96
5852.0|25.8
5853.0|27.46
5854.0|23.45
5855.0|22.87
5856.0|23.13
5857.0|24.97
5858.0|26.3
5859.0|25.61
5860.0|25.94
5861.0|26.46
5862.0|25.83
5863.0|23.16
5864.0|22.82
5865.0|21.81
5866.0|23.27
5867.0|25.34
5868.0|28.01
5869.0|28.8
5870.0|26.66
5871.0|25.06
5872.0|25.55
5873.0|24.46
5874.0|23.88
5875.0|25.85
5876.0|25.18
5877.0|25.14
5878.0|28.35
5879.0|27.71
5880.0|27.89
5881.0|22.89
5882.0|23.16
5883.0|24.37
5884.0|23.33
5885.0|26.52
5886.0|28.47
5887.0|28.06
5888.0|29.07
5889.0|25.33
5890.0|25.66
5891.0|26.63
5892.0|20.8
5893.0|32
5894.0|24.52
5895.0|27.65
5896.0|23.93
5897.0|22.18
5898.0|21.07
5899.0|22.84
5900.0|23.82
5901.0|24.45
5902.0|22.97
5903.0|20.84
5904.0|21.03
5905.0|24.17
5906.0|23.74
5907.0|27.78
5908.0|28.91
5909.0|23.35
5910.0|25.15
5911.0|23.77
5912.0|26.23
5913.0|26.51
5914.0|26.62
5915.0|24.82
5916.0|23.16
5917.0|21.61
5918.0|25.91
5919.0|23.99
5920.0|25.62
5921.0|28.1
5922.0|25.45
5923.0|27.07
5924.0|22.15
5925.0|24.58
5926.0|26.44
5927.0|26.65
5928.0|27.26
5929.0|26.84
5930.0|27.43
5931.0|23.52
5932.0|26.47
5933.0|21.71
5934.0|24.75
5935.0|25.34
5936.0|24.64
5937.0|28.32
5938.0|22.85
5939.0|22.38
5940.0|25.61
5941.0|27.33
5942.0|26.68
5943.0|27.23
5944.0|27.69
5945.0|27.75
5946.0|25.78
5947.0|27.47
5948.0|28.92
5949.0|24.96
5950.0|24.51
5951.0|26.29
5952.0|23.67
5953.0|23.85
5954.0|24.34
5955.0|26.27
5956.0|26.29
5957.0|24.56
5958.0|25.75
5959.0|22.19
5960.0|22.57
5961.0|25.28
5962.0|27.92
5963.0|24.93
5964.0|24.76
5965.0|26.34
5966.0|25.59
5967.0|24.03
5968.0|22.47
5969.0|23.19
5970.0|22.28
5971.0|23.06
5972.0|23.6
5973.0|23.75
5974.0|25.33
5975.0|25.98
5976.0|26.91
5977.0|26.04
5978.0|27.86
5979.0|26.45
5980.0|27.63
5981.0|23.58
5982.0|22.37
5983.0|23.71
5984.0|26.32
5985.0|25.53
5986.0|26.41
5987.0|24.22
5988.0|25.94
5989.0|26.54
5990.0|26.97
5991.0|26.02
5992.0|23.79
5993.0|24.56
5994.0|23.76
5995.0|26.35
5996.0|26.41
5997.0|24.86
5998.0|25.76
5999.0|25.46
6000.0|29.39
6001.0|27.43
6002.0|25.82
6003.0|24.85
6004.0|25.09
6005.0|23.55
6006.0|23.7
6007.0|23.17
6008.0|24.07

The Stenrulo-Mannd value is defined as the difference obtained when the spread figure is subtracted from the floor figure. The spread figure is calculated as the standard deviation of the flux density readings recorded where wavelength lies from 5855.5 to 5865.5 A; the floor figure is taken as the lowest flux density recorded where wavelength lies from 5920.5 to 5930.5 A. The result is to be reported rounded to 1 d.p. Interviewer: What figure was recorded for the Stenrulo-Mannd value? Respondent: 20.5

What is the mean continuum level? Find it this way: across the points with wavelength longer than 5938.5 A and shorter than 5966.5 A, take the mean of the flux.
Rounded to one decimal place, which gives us 25.6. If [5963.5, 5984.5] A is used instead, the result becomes 24.8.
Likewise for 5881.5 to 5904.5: 24.7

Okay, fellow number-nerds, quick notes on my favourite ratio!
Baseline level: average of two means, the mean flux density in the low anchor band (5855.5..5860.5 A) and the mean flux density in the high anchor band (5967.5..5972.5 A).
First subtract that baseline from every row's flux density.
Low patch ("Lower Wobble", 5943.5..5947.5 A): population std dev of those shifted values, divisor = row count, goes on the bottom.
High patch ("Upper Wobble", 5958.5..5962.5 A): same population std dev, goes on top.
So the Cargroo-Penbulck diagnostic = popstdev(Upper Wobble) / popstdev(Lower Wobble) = 2.85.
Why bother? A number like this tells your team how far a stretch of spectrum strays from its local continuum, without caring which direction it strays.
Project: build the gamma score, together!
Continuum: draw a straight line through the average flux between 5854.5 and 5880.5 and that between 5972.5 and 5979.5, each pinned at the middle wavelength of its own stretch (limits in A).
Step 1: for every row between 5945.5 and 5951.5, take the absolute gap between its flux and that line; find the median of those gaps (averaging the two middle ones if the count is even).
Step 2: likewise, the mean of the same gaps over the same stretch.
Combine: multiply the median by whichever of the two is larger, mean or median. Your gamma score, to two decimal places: 1.42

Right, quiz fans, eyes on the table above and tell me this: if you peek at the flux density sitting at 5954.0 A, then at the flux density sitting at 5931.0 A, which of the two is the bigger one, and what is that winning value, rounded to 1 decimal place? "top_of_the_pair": 24.3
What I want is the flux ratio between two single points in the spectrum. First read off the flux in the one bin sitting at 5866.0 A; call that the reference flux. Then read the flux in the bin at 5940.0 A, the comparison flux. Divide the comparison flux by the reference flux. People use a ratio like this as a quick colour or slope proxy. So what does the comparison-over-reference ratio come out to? 1.10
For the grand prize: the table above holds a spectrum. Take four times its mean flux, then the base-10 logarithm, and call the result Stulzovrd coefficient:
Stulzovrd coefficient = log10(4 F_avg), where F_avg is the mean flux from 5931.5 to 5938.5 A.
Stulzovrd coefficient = 2.00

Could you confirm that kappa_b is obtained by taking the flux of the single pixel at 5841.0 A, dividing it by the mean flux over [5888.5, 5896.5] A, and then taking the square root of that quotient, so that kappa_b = 0.952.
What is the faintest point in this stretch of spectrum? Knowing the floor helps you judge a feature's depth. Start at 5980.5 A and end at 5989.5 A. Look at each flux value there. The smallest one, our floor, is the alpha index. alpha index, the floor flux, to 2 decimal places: 22.37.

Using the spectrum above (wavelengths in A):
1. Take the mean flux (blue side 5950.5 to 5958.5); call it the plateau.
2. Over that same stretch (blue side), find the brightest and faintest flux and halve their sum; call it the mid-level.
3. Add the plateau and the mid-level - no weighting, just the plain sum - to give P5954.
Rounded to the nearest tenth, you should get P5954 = 50.1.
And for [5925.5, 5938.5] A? 50.6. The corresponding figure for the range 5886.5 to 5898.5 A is 52.0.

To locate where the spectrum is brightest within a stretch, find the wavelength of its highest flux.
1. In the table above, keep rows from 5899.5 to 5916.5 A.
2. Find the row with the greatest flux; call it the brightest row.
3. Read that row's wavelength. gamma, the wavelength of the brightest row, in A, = 5908.0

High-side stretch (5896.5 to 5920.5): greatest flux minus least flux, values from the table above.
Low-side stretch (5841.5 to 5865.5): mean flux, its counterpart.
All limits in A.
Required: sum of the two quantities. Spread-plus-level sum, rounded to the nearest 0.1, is 33.2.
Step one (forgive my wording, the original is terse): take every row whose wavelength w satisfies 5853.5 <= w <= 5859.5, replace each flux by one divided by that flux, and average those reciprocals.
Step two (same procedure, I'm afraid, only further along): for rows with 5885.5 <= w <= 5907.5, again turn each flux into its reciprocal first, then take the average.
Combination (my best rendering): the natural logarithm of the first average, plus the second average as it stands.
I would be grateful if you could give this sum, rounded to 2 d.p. -3.15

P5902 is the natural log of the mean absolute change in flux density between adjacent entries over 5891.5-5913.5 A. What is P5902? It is 0.98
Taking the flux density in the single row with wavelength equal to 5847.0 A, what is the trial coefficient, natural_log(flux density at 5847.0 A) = 3.23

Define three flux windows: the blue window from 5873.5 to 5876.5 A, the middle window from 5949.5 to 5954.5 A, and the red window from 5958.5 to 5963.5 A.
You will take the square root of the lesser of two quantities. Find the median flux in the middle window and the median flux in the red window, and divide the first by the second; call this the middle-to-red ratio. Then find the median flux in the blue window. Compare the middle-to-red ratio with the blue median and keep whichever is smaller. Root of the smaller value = 0.99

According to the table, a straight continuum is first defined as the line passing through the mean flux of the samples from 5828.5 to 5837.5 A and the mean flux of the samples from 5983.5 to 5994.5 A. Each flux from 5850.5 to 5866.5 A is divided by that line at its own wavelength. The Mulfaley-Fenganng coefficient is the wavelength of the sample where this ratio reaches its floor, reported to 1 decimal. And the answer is 5865.0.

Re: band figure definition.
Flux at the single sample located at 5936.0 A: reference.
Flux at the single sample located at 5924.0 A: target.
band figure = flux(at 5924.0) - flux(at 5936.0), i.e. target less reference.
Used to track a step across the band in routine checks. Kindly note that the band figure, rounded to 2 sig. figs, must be -2.5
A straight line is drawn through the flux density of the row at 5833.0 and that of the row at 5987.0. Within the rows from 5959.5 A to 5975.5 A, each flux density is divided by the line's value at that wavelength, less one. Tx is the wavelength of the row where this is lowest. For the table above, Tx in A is 5970.0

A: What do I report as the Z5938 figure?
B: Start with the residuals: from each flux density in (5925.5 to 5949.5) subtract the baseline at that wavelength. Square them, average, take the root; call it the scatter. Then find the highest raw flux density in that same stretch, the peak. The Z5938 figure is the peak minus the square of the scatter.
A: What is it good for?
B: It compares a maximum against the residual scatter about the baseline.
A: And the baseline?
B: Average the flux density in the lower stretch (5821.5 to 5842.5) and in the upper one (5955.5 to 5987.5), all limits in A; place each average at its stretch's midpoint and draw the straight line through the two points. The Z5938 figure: 24.5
